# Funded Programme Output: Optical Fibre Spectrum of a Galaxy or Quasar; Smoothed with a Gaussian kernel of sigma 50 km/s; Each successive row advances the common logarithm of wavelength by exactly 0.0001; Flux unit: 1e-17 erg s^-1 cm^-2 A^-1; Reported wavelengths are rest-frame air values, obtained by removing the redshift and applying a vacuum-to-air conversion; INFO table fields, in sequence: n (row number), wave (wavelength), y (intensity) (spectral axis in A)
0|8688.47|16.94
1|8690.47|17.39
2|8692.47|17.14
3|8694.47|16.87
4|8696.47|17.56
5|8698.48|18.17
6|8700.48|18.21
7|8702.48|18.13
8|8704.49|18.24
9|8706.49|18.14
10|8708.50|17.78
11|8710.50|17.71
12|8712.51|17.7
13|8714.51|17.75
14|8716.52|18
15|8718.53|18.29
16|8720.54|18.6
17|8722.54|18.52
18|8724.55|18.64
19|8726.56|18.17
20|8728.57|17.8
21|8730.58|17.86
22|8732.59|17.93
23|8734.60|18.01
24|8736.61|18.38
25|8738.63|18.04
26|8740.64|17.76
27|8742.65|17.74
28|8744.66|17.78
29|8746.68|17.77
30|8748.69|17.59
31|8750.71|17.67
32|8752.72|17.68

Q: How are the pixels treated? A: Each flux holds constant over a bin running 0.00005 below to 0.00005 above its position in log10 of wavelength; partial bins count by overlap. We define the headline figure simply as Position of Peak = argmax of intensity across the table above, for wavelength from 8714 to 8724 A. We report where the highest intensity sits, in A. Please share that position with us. 8720.54 A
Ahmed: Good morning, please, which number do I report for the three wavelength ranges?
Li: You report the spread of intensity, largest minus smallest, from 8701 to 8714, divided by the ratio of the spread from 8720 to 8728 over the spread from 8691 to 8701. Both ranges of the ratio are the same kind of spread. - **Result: 1.5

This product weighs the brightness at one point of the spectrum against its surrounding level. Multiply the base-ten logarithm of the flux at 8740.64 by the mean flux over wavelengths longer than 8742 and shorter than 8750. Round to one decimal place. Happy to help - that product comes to 22.1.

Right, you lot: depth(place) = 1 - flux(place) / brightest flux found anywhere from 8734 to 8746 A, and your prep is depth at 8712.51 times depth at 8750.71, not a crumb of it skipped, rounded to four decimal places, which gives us 0.0014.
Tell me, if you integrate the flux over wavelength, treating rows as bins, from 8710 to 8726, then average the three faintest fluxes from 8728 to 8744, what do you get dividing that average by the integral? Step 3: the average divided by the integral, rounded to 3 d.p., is 0.061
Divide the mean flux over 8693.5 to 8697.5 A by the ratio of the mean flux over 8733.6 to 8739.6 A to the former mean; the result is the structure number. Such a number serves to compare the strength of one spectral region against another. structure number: 16.3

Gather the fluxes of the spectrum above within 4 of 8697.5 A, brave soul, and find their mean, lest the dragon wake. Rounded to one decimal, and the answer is 17.7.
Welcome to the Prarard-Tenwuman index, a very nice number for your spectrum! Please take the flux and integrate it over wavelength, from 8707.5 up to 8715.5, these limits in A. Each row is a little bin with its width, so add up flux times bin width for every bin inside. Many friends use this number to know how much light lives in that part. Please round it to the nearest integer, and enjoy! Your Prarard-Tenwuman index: 142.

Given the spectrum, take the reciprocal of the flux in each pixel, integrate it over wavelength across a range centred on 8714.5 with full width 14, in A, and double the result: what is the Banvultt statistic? 1.56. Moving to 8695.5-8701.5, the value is 0.67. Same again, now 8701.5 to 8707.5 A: 0.66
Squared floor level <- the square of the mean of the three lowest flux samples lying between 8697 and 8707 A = 329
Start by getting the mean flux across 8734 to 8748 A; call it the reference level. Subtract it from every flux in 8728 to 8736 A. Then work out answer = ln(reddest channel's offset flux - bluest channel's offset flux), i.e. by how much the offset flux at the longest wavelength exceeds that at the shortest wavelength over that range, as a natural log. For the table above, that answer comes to -1.6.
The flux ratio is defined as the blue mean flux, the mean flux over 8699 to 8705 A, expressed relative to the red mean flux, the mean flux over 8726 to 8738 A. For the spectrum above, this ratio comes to 1.01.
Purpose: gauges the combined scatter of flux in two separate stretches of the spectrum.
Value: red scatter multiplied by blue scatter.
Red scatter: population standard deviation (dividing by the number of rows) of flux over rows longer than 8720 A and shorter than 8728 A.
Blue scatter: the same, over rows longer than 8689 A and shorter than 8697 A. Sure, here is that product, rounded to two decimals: 0.05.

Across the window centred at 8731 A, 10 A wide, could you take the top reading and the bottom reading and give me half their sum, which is 18.0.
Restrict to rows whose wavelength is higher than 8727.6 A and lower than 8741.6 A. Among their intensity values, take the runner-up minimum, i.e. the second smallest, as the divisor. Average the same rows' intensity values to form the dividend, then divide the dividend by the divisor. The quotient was 1.009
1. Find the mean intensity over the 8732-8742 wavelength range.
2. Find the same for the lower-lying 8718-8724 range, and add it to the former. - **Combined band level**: 36.5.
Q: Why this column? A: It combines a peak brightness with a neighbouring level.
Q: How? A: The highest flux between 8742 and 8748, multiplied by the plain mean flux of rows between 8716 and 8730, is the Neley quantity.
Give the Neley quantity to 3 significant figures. 325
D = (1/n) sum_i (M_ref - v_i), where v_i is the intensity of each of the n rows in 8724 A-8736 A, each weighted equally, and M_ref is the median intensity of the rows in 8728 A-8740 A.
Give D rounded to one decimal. -0.1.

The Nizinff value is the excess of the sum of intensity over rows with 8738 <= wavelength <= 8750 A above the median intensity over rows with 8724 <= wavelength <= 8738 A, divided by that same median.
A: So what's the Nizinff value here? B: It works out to 4.9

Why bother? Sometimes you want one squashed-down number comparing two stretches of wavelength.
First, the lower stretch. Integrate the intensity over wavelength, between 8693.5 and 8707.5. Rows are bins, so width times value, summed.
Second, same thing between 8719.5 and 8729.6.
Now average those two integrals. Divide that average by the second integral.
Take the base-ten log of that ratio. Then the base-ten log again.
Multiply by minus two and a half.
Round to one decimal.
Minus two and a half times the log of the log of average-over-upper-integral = 2.9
